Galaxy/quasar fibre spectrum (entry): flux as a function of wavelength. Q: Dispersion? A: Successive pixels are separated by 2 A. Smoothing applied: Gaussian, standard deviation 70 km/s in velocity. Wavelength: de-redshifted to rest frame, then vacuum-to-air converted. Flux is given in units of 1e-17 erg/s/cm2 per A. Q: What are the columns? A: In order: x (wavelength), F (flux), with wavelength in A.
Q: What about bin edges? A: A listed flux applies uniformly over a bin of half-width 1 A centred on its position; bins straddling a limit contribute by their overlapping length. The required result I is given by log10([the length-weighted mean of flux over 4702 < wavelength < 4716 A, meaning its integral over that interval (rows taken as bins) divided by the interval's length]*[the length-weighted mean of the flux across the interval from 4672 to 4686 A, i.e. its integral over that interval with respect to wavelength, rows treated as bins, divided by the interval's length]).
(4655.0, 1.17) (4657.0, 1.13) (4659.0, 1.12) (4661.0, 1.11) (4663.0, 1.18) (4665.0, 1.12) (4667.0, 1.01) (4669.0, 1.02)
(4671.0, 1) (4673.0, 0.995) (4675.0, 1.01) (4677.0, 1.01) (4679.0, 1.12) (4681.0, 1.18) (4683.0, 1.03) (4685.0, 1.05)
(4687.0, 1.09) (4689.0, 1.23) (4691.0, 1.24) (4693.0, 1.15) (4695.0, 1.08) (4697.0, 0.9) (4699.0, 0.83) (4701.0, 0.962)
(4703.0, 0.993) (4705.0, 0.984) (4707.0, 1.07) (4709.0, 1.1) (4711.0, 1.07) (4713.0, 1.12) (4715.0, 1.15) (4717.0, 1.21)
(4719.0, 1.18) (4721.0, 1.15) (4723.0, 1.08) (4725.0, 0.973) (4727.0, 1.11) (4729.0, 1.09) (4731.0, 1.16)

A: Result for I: 0.053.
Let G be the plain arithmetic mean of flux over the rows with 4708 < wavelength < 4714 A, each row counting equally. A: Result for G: 1.10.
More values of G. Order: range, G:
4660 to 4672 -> 1.07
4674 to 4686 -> 1.07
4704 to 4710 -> 1.05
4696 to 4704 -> 0.92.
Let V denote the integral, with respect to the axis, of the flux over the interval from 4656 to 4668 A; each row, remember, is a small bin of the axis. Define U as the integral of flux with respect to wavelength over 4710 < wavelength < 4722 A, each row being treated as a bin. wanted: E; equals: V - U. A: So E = -0.4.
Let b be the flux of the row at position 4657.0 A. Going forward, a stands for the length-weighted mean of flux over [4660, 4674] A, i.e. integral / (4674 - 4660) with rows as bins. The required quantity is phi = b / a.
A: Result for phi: 1.06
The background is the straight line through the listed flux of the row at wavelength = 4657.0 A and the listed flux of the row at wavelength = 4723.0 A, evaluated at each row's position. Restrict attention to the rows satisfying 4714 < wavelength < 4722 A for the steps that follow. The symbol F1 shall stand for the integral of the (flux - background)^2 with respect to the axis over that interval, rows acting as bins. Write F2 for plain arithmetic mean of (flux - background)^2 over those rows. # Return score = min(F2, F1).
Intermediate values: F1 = 0.068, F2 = 0.008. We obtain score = 0.008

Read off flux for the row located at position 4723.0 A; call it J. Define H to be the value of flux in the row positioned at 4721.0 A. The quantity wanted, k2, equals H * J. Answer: 1.24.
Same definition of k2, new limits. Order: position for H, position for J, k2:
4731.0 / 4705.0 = 1.14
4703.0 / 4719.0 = 1.17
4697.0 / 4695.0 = 0.97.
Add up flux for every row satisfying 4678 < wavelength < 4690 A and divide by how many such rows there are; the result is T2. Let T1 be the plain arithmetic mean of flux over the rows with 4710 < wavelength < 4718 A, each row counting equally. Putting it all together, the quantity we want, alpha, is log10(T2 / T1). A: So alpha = -0.0080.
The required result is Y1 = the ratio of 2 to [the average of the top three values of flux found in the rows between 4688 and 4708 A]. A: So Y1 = 1.66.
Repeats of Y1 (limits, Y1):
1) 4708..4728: 1.69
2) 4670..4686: 1.79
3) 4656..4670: 1.75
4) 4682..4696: 1.66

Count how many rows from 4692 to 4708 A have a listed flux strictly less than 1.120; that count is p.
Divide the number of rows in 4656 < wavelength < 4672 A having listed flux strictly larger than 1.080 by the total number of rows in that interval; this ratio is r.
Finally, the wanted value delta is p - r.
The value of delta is 6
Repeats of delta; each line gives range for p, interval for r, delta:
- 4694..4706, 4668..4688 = 6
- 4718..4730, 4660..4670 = 3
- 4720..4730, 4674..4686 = 4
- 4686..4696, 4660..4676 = 2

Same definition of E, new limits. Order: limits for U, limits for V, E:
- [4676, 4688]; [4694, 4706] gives -1.5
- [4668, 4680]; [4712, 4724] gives 1.5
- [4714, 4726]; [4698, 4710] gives -1.6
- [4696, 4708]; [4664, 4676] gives 0.8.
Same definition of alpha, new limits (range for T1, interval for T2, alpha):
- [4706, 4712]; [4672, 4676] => -0.0323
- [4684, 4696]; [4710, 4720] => 0.0023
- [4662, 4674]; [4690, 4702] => -0.0113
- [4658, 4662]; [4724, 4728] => -0.0296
